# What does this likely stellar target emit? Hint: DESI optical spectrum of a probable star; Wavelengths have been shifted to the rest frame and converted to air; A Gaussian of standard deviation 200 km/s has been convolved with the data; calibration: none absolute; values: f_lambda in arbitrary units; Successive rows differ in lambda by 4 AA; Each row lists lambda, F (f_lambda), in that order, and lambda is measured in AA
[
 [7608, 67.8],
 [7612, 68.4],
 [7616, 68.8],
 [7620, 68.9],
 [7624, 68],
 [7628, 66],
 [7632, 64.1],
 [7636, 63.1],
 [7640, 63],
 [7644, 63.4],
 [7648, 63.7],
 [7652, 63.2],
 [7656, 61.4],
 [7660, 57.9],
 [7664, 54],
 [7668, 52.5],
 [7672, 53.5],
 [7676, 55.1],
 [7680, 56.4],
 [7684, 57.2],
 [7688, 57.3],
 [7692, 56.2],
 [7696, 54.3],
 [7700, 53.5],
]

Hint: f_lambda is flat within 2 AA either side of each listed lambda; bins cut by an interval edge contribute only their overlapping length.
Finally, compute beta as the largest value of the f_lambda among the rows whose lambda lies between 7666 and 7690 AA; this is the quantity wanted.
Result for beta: 57.3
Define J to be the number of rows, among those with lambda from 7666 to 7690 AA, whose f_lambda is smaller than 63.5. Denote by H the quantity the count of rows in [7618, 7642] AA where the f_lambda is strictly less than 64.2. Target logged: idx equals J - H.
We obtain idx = 3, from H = 3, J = 6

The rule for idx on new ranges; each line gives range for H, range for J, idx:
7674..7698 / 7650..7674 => 0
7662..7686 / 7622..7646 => -3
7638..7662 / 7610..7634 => -6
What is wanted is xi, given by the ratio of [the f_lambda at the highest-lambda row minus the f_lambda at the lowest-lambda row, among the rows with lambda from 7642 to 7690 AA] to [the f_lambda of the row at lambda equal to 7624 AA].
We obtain -0.090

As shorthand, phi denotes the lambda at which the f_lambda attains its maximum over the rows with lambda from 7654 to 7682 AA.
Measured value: 7656 AA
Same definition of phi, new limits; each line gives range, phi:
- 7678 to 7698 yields 7688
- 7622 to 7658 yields 7624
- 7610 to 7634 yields 7620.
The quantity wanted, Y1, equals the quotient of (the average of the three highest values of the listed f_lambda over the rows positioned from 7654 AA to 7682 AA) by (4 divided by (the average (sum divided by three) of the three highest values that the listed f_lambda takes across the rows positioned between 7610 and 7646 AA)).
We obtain 1006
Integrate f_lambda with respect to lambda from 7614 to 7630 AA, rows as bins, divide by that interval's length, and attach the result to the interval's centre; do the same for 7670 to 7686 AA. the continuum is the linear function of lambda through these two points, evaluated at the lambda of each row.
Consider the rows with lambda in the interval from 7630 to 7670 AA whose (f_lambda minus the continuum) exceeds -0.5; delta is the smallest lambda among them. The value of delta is 7644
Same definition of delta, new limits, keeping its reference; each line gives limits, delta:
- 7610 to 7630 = 7616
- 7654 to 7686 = 7656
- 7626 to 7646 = 7644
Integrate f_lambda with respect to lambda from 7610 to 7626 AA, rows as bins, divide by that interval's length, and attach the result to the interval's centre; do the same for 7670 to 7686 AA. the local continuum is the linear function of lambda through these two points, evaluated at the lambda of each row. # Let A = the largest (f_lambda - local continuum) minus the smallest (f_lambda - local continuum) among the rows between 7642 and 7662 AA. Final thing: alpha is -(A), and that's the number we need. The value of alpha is -4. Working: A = 4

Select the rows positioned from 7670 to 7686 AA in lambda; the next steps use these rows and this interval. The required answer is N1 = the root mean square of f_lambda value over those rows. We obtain 55.6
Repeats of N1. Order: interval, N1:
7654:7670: 56.6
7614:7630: 67.9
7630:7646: 63.4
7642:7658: 62.9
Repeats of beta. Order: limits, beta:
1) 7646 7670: 63.7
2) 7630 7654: 64.1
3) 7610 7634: 68.9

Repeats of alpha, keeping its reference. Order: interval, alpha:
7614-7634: -2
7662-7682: -6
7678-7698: -3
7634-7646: -2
